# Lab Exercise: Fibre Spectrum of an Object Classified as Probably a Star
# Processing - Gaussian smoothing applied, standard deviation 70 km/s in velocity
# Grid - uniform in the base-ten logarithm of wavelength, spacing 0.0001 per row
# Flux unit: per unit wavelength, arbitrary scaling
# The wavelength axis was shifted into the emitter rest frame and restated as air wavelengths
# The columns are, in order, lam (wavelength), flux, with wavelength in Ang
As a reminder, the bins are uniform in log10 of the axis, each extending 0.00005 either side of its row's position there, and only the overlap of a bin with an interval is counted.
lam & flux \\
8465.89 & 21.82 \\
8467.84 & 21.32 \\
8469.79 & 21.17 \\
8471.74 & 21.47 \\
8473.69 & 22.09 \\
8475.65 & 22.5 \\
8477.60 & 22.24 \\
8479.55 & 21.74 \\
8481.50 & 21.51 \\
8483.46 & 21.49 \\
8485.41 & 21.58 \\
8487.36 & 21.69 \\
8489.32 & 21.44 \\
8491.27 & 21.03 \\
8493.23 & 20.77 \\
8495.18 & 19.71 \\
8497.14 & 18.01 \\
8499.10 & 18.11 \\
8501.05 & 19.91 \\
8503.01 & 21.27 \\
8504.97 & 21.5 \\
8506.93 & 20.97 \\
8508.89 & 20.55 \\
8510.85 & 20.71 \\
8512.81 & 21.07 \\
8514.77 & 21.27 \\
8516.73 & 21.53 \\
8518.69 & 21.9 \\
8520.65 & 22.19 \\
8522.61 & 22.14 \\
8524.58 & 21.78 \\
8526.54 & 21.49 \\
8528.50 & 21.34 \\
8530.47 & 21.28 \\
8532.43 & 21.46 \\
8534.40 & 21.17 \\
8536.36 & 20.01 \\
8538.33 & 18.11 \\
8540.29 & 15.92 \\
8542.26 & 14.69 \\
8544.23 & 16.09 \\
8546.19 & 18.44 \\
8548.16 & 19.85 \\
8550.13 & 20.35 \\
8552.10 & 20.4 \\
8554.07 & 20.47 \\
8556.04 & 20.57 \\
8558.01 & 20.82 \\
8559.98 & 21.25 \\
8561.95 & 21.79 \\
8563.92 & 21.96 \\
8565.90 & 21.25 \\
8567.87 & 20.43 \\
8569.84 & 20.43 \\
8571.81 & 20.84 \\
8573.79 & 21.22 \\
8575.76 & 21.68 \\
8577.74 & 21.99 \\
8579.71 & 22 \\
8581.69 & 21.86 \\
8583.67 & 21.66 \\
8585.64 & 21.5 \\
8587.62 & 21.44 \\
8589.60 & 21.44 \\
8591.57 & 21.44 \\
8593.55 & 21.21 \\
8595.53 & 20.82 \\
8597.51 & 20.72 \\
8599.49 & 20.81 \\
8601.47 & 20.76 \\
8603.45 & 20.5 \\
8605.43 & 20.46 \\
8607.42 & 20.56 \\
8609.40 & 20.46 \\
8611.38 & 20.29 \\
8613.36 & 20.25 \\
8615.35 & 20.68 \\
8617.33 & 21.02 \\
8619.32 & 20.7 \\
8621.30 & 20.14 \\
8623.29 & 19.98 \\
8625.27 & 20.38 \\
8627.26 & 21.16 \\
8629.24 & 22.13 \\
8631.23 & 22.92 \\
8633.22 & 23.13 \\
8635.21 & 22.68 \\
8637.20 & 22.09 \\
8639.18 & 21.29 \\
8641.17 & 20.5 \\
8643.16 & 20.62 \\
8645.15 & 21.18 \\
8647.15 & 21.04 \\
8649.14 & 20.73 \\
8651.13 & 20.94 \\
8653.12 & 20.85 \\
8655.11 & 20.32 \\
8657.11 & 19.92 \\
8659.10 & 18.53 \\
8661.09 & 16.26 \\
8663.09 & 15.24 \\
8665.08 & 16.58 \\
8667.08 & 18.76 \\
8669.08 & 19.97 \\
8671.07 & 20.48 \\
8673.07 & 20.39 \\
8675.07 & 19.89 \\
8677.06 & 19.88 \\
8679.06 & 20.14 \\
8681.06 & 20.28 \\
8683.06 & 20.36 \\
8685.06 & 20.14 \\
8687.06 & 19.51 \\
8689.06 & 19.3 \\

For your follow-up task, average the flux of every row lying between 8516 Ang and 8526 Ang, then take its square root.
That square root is 4.68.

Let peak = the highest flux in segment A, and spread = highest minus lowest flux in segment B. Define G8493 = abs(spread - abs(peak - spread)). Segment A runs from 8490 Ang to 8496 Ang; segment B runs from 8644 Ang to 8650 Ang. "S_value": 20.1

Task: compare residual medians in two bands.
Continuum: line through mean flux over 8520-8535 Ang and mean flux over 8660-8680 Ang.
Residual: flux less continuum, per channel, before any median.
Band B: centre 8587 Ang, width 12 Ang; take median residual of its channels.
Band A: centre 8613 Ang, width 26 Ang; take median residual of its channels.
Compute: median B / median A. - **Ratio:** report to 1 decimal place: 2.2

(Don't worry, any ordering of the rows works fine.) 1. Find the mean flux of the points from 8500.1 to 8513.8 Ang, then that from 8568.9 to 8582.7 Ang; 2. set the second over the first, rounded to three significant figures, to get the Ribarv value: 1.03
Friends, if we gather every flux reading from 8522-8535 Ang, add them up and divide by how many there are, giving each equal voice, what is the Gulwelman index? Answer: 21.5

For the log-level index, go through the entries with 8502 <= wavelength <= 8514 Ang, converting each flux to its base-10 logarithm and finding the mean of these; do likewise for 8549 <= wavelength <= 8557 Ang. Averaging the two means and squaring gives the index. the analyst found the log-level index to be 1.73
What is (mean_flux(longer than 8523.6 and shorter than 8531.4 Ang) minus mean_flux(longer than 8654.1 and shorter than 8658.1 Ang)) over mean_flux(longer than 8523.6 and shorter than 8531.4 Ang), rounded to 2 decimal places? 0.06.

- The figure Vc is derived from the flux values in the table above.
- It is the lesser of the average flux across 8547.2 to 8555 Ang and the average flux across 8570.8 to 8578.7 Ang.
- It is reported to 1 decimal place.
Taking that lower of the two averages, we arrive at 20.3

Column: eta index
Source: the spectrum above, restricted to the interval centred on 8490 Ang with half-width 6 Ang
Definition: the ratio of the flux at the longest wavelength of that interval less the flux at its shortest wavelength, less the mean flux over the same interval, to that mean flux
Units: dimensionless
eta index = -1.09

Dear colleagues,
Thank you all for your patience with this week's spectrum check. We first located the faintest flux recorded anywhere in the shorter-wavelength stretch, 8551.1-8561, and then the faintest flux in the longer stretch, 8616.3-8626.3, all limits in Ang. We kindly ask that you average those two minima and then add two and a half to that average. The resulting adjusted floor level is 22.7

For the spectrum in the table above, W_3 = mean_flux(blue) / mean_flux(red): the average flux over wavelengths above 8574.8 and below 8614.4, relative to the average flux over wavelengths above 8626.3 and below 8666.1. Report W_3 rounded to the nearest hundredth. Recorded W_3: 1.03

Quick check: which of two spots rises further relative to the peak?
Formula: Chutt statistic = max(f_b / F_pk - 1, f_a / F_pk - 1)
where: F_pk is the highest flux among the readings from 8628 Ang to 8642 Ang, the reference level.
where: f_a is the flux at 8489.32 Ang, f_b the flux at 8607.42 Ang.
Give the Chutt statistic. -0.073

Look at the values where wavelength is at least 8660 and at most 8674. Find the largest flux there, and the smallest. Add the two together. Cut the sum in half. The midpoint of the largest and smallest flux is 17.9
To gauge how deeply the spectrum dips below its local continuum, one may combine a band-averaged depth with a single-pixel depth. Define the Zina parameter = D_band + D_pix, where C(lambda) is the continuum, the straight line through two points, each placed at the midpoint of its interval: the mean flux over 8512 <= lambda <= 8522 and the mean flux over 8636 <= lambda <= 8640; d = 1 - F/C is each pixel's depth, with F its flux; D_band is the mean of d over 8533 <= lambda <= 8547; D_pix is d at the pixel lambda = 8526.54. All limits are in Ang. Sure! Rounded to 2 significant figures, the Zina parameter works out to 0.18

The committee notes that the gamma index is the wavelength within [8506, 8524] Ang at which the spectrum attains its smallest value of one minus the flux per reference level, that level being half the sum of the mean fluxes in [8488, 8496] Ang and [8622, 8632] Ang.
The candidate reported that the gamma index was 8520.65 Ang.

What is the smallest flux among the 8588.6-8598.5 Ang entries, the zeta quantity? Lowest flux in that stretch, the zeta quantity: 20.72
